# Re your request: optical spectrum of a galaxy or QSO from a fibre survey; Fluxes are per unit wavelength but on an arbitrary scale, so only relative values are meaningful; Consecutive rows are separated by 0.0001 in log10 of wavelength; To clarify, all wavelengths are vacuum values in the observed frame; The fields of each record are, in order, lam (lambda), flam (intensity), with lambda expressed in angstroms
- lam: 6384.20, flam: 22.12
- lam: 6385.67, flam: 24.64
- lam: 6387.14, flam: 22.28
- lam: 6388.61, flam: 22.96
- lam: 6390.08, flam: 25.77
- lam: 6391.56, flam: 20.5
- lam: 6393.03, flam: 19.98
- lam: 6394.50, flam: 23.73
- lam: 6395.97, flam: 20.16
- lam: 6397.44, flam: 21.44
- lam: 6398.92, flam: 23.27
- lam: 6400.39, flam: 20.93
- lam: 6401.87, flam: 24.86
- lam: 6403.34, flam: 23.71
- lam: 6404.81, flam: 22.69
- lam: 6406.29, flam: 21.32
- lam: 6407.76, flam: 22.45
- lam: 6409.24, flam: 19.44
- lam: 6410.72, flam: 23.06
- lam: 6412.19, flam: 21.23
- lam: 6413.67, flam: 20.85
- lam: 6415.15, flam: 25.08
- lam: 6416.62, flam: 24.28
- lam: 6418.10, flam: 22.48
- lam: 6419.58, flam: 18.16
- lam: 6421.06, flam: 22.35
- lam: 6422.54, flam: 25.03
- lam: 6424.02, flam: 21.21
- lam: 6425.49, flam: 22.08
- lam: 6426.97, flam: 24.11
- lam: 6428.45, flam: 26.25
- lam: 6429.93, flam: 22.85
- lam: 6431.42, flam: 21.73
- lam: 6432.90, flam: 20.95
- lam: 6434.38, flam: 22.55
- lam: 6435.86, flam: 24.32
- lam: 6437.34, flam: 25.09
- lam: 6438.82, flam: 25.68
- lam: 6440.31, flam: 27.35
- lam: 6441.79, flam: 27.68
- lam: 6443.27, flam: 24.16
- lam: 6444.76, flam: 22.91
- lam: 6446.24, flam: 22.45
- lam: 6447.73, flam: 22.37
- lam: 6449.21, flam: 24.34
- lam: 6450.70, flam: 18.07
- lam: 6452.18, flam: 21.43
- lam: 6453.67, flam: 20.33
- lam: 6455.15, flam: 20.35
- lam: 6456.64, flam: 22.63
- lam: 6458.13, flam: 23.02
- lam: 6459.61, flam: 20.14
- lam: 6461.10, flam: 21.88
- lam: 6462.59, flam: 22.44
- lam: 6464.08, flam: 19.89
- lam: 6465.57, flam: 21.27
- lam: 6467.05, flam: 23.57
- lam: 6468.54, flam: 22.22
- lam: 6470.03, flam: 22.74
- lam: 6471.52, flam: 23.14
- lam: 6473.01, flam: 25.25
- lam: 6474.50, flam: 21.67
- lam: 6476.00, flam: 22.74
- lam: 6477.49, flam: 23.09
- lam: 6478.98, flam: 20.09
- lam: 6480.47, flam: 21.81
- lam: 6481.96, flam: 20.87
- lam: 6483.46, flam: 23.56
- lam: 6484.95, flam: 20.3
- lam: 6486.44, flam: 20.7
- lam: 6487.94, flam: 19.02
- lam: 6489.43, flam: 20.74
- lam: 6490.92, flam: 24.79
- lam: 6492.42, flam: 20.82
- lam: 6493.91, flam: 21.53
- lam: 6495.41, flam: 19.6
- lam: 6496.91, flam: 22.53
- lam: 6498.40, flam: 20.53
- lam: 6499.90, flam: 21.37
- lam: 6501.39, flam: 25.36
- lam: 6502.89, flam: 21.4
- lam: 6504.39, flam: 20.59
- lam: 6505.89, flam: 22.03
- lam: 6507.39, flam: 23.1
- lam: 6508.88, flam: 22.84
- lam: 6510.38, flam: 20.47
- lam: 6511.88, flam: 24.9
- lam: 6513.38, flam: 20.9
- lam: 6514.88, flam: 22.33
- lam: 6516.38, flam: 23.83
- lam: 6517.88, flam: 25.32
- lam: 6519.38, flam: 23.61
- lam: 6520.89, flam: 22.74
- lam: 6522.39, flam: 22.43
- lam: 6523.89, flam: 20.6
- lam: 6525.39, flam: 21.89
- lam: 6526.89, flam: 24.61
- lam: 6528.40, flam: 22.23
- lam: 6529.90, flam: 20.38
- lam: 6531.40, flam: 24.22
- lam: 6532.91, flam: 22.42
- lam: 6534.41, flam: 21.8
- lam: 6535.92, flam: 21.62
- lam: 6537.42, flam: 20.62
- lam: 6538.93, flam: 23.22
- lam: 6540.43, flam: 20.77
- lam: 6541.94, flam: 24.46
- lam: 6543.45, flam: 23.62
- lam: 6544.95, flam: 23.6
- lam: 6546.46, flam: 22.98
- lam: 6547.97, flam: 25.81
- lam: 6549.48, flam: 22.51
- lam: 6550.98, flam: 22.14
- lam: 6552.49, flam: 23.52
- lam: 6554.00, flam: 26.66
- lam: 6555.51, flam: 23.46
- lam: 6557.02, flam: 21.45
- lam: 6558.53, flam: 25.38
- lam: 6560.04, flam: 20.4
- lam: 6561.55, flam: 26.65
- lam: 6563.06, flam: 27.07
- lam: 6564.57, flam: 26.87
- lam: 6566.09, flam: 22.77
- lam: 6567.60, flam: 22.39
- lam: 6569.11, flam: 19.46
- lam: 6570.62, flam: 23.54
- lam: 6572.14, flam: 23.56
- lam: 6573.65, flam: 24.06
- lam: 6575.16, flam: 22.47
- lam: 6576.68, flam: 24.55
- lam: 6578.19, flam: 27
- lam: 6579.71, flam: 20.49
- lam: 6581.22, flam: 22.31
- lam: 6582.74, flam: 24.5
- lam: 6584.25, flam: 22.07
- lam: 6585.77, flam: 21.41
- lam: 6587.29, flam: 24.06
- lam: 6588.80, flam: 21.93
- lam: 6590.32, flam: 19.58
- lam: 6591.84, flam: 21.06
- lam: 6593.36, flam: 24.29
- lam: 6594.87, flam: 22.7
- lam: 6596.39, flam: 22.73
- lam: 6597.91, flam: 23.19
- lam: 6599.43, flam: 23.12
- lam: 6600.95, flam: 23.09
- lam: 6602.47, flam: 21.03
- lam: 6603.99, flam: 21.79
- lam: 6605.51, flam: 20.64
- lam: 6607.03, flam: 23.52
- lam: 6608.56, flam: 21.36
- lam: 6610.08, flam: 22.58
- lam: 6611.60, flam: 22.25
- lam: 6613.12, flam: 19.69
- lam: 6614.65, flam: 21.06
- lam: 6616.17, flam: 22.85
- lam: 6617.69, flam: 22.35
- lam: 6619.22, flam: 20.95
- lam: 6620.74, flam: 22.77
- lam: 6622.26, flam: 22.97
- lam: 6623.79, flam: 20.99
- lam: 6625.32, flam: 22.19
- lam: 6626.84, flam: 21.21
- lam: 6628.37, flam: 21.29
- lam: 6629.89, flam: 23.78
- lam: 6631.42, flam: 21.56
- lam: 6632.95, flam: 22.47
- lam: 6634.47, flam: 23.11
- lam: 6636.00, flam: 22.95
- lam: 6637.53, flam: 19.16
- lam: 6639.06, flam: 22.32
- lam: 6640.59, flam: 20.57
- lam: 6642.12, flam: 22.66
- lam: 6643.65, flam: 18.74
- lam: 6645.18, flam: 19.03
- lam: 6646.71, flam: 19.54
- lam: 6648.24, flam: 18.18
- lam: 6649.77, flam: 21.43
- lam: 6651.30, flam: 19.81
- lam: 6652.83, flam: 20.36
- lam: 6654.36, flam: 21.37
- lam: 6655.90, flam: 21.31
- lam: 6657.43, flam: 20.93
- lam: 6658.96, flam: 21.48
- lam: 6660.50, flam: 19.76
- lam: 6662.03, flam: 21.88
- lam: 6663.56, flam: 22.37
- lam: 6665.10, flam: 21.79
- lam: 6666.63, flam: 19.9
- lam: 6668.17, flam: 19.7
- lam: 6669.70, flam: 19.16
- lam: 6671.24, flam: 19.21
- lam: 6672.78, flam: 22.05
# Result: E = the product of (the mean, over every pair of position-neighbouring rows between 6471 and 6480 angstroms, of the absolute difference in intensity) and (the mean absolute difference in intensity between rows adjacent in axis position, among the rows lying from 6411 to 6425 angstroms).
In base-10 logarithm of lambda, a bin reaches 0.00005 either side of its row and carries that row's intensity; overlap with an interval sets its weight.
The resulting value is 5.6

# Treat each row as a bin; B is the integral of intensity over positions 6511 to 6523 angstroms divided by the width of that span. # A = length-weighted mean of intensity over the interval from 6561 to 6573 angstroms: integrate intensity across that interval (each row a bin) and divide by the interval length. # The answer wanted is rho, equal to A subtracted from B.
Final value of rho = -0.8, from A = 24.0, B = 23.2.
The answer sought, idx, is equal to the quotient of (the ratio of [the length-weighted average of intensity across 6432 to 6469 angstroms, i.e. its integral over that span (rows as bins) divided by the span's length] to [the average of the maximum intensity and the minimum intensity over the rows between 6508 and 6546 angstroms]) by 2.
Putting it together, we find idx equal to 0.496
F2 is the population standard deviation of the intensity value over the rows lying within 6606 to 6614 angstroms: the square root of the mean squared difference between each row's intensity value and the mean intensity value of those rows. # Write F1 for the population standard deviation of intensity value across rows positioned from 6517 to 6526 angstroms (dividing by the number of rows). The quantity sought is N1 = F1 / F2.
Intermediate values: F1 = 1.46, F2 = 1.29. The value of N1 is 1.13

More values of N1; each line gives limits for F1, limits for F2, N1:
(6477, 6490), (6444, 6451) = 0.65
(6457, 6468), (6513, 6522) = 0.94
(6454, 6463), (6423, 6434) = 0.64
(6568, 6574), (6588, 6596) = 1.18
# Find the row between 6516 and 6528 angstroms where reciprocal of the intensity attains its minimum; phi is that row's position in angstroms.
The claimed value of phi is 6517.88 angstroms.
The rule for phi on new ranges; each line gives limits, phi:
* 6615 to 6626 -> 6622.26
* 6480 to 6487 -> 6483.46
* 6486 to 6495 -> 6490.92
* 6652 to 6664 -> 6663.56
